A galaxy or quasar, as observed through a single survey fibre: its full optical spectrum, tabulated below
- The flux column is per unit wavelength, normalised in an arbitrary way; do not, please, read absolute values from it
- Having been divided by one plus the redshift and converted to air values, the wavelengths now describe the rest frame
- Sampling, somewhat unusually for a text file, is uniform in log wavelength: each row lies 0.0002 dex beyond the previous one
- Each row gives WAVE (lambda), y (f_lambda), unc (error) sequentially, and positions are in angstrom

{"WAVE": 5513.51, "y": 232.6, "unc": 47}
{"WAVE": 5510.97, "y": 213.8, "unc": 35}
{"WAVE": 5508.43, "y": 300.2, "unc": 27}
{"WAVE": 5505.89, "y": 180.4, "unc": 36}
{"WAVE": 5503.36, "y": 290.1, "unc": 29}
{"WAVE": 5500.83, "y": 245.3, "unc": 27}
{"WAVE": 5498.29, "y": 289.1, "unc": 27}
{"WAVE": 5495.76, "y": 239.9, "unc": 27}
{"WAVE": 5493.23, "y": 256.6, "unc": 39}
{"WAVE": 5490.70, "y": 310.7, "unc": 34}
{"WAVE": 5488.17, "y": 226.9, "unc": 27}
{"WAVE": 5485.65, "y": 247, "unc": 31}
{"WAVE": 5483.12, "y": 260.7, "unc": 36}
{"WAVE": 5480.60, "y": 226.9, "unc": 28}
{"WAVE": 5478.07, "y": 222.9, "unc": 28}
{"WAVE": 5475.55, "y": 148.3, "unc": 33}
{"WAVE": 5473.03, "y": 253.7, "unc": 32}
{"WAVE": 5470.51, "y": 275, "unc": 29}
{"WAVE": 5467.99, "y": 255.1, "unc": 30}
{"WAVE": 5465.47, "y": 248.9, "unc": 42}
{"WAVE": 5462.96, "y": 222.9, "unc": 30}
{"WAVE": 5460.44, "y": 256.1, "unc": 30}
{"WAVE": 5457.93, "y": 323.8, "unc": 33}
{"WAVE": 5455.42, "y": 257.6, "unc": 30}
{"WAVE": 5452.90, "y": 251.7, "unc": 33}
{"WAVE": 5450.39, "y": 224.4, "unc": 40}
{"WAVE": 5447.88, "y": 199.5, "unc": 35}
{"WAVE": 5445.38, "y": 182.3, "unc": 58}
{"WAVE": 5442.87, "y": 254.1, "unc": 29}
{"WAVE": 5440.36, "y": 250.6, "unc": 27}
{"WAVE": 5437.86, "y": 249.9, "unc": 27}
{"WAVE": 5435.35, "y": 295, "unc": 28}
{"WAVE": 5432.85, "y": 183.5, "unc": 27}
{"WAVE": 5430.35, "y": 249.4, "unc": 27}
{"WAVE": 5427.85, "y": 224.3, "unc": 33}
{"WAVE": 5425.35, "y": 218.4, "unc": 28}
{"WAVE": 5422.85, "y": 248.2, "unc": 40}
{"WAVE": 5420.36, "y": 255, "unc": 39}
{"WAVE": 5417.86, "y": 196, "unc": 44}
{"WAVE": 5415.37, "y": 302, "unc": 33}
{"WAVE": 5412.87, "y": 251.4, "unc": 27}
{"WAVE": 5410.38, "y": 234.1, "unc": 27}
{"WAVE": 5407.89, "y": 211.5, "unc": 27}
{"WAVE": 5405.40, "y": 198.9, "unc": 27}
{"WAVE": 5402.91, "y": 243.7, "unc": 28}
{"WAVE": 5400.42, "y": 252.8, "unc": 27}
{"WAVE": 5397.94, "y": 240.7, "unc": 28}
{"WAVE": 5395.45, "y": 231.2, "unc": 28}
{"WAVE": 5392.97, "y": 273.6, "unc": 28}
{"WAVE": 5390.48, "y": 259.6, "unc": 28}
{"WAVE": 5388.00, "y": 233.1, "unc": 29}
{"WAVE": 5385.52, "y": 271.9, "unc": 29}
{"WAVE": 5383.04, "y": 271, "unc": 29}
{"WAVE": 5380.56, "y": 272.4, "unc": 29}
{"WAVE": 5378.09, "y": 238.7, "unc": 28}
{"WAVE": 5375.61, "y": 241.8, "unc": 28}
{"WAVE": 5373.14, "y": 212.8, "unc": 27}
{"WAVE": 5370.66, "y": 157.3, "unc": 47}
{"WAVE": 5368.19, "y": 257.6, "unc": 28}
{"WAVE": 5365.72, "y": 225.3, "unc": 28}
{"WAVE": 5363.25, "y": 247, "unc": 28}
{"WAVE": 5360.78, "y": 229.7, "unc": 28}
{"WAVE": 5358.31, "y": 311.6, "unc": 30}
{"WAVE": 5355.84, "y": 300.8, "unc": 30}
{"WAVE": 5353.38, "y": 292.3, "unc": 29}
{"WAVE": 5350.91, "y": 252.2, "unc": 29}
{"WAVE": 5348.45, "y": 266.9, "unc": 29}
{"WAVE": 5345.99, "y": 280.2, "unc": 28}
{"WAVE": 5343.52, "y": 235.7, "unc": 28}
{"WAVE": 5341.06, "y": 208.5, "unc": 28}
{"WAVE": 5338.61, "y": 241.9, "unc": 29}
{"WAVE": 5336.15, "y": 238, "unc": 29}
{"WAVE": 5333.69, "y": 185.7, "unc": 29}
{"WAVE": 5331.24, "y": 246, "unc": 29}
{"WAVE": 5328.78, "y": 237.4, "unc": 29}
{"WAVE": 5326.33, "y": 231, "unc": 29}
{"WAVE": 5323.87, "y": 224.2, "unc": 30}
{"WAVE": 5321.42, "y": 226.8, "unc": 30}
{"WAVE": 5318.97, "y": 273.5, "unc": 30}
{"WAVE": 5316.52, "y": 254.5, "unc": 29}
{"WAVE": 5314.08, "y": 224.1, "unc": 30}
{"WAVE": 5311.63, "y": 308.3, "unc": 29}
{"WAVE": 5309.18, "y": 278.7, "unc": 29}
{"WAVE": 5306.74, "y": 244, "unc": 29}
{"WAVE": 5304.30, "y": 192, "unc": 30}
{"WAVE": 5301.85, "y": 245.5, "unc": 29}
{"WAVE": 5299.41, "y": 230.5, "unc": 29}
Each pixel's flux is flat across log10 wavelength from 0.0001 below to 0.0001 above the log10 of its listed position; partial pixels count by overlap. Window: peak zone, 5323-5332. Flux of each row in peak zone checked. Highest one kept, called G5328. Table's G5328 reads 246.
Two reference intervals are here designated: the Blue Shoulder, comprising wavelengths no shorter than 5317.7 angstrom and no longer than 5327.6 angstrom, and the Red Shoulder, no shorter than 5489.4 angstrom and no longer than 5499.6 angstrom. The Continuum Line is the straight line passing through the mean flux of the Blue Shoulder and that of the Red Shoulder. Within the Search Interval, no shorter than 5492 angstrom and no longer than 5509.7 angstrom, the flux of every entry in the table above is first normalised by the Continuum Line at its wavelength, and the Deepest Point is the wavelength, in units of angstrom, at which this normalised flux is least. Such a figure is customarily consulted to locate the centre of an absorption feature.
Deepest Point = 5505.89 angstrom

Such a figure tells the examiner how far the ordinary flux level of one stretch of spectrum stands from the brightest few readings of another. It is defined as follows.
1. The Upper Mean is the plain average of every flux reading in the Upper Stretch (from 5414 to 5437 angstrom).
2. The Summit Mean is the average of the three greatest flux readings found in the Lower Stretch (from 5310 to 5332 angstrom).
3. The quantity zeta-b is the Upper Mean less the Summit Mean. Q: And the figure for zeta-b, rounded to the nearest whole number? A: -37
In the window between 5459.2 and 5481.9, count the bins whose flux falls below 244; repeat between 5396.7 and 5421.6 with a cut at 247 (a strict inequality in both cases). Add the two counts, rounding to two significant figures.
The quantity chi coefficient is 10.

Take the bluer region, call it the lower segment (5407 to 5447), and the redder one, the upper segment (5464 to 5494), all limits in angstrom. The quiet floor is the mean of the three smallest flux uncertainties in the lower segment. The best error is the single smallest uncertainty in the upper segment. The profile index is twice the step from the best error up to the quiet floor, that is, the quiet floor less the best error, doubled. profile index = 0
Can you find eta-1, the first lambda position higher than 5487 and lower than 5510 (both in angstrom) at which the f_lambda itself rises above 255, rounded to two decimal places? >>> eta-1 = 5490.70 angstrom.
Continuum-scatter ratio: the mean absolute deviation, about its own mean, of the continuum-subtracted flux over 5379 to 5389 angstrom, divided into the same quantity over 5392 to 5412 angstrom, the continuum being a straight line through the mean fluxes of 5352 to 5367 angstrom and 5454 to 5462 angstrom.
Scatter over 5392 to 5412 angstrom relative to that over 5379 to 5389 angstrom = 1.2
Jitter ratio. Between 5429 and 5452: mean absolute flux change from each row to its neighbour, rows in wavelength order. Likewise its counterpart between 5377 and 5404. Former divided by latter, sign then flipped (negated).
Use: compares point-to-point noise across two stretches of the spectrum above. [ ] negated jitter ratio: -2.3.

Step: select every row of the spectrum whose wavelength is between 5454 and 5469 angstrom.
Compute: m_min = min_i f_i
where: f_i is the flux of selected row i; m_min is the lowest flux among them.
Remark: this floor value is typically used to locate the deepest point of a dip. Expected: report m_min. 222.9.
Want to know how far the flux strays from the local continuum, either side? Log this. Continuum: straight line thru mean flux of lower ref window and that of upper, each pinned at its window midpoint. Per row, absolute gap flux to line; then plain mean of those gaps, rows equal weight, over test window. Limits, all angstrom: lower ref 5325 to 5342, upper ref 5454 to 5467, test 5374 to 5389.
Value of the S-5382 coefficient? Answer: 18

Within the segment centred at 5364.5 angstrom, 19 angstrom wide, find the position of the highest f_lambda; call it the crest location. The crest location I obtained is 5358.31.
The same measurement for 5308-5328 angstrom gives 5311.63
